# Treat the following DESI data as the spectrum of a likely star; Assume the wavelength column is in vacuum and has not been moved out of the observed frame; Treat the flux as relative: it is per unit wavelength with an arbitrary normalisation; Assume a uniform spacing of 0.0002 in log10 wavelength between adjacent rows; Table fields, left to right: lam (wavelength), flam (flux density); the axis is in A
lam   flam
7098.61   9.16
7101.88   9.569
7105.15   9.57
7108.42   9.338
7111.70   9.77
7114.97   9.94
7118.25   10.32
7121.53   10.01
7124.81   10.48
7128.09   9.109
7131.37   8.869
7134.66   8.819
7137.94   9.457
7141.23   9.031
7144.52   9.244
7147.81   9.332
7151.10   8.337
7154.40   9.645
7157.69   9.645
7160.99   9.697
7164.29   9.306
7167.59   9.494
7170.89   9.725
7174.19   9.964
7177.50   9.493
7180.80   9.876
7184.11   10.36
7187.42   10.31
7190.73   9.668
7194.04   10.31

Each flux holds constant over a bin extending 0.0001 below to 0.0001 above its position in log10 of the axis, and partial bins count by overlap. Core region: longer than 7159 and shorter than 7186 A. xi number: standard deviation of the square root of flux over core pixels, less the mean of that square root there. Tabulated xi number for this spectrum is -3.07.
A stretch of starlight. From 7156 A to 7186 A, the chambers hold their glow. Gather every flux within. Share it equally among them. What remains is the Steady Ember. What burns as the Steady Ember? 9.73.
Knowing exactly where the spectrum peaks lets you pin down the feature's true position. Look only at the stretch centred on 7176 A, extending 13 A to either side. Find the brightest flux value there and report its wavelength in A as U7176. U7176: 7184.11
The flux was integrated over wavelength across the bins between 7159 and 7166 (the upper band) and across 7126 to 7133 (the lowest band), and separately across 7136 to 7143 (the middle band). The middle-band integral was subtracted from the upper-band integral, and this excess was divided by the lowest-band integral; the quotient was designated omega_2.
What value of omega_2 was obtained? 0.03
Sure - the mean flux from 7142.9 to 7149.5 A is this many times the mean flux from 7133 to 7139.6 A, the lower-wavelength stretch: 1.02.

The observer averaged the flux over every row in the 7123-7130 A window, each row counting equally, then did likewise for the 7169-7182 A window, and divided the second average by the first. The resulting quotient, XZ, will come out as 1.00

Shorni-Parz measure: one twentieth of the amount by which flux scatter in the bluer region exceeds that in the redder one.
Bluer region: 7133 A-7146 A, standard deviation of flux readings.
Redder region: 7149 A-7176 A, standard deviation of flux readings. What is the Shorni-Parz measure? -0.011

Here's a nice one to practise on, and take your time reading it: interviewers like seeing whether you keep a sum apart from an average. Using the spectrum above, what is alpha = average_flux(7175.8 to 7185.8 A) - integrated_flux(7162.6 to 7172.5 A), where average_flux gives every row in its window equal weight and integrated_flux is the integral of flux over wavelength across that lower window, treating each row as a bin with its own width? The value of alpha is -84.2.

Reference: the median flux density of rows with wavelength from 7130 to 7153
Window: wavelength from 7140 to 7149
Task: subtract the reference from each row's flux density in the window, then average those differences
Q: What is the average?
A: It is 0.17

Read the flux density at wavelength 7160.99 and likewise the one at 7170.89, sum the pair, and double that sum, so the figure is 38.8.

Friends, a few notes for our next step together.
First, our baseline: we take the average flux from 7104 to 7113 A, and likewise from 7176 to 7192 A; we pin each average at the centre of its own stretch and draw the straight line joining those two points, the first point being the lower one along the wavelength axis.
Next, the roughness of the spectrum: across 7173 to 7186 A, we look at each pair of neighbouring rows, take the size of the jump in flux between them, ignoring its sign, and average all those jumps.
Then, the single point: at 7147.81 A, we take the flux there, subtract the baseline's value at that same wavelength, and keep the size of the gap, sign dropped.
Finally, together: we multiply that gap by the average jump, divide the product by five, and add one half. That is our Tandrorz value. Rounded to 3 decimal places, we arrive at 0.538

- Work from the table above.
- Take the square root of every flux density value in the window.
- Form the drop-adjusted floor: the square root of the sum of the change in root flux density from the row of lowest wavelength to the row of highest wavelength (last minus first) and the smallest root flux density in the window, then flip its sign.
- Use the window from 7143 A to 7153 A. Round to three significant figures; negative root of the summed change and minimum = -1.65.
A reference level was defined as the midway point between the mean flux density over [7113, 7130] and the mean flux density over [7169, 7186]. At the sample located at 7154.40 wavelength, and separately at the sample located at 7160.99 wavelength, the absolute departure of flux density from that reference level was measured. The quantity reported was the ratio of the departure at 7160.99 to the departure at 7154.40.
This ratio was 0.8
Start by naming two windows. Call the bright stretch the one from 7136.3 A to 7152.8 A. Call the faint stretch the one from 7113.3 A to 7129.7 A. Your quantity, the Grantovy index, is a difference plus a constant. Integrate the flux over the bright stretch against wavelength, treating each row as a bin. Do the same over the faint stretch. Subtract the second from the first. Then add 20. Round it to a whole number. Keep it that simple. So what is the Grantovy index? 6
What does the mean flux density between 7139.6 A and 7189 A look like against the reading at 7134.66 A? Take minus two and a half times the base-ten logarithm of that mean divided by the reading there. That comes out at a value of -0.09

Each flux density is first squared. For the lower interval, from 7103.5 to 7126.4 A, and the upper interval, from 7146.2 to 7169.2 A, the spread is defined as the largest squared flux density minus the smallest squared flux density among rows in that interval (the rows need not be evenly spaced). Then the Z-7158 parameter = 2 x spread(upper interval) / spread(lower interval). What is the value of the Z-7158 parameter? 2.2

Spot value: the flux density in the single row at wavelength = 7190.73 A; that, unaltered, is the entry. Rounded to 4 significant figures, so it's 9.668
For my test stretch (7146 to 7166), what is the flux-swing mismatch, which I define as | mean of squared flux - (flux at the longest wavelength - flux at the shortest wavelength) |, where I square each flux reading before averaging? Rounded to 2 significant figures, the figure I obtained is 87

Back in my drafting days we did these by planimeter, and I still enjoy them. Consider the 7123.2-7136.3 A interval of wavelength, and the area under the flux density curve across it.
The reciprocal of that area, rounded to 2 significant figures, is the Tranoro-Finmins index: 0.0082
